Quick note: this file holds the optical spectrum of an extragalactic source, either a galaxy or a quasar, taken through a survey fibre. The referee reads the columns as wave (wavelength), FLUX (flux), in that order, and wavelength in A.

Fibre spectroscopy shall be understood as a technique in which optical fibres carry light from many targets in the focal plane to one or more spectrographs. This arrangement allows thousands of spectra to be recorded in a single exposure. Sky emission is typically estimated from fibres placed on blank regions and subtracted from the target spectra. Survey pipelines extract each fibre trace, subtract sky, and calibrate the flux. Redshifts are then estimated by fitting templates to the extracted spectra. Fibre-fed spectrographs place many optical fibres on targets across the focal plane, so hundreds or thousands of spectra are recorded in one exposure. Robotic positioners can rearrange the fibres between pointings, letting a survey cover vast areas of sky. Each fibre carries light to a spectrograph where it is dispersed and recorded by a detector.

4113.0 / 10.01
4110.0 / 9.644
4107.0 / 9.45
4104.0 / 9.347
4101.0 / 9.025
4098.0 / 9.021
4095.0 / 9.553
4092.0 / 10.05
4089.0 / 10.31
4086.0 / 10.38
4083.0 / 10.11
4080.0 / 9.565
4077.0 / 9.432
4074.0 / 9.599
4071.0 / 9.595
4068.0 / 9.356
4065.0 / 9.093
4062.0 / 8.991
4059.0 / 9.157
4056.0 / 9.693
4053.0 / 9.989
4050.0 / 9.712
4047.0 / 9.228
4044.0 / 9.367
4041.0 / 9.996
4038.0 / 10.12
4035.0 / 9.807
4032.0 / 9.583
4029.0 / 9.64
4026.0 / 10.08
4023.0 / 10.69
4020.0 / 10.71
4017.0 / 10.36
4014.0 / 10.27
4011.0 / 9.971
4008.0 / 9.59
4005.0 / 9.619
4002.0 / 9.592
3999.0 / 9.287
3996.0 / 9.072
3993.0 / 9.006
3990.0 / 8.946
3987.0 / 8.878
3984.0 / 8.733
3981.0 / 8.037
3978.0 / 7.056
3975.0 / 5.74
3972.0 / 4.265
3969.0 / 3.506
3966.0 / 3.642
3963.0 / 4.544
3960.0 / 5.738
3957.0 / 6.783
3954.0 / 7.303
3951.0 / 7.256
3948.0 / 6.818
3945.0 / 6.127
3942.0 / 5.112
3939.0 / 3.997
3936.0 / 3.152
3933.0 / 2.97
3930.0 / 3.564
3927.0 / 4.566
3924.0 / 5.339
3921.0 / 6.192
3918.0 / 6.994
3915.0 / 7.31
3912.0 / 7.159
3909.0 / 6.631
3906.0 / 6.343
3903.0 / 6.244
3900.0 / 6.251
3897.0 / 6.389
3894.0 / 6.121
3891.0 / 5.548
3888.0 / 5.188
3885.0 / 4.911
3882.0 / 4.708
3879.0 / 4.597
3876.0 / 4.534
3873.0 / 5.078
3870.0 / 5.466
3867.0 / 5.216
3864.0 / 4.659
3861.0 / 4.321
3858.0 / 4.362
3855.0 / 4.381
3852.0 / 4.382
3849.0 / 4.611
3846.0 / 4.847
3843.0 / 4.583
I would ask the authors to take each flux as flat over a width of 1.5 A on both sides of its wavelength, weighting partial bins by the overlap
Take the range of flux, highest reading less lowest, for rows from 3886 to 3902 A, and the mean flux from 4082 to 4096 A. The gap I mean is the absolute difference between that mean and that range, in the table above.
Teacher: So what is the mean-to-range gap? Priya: 8.9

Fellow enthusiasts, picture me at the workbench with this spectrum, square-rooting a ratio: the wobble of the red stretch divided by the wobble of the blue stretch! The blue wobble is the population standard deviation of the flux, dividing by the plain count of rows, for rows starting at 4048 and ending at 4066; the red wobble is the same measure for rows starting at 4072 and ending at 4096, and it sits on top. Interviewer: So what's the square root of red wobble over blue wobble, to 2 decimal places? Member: 0.97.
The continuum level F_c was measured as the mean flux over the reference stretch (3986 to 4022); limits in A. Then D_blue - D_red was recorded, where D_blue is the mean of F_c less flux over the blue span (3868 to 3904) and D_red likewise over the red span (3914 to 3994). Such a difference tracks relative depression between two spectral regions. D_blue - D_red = 1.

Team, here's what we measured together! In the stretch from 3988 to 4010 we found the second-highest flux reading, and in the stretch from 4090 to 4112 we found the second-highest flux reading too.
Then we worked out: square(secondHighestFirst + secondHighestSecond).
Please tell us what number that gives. 370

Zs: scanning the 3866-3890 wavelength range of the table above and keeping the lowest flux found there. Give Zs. 4.534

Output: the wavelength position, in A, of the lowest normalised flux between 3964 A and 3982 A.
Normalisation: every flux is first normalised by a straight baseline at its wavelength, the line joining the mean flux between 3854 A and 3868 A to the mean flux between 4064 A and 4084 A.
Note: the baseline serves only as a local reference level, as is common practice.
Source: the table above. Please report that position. 3969.0 A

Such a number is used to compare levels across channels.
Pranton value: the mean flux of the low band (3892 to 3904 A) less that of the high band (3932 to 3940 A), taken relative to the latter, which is 0.9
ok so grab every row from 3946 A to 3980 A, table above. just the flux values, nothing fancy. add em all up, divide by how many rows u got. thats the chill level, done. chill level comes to 5.7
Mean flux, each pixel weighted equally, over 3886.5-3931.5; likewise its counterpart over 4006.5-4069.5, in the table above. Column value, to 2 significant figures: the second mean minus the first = 3.8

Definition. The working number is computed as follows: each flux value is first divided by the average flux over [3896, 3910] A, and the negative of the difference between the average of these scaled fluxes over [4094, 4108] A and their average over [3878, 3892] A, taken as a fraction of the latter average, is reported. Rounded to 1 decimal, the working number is -0.9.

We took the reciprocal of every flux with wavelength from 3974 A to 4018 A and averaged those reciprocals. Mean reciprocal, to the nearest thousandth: 0.114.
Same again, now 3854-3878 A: 0.212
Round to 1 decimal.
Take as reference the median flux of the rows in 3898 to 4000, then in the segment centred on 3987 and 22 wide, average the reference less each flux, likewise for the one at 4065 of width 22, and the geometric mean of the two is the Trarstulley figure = 2.6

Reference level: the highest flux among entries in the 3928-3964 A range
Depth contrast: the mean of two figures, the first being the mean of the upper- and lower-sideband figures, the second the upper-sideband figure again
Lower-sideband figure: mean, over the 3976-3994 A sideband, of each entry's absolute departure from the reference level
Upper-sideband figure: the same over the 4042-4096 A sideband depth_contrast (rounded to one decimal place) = 2.0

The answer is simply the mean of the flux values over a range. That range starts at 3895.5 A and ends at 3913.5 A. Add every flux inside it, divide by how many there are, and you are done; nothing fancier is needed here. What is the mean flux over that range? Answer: 6.5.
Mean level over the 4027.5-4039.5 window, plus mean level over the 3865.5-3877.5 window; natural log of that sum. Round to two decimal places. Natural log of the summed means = 2.70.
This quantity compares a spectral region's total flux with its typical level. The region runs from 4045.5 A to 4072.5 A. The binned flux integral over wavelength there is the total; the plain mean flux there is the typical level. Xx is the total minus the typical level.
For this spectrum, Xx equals 245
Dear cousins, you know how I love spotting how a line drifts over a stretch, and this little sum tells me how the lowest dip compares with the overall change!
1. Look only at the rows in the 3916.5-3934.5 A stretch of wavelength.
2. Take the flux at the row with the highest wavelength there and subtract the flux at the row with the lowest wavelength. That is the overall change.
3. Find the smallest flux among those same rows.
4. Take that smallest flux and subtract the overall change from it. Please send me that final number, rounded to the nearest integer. 7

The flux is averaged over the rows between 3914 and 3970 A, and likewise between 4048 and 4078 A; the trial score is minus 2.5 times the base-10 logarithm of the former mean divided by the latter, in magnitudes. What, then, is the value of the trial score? 0.63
